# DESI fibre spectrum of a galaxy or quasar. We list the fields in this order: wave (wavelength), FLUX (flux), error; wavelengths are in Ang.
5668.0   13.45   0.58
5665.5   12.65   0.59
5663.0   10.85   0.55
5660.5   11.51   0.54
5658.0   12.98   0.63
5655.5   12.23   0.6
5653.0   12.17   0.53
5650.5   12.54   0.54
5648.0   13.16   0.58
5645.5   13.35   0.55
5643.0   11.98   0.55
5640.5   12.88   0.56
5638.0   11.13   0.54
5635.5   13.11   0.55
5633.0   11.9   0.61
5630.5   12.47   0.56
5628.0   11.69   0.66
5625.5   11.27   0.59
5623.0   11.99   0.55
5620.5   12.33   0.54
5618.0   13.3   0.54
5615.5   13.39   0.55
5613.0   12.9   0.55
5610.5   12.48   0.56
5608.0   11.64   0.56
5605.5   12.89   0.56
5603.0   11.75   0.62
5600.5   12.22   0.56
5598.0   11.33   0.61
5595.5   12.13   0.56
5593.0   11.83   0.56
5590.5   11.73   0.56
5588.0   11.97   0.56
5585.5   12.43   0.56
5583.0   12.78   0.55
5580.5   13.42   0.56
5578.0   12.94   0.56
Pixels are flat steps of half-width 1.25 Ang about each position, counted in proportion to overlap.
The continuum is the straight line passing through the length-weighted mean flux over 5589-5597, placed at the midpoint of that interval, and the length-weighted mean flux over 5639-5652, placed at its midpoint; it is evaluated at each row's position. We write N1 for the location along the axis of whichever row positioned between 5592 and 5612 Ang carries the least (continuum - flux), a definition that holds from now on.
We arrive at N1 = 5605.5 Ang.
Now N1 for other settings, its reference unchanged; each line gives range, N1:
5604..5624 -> 5615.5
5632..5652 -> 5645.5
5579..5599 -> 5580.5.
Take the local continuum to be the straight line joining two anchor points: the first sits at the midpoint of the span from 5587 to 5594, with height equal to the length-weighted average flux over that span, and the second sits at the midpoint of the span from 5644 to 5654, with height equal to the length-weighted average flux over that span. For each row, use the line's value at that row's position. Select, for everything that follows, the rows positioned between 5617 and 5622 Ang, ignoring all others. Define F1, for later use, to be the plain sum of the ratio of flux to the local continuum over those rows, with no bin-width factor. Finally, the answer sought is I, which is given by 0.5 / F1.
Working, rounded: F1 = 2.08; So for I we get 0.240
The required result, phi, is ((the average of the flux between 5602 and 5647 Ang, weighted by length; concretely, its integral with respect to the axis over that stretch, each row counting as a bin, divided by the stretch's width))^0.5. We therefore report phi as 3.52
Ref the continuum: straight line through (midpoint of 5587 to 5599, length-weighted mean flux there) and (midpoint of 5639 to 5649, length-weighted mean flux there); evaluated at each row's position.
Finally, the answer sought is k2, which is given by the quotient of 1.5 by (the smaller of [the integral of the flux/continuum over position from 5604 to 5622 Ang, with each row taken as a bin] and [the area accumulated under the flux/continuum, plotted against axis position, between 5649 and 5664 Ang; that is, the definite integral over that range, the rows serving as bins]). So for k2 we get 0.11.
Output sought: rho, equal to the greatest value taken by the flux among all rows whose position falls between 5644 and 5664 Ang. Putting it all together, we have 13.35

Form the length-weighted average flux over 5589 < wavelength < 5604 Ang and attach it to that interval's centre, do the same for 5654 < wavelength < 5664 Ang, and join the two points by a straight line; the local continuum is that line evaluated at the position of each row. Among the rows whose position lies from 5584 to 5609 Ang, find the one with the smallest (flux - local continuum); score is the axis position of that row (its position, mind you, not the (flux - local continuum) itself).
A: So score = 5598.0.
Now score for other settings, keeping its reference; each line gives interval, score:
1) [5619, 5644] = 5638.0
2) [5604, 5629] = 5625.5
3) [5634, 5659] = 5638.0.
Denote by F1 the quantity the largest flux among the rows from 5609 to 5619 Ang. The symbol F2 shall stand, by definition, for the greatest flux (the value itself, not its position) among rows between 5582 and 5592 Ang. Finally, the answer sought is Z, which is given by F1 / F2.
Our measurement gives 1.048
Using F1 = 13.39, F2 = 12.78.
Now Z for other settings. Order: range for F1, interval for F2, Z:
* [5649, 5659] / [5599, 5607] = 1.007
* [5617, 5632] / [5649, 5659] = 1.025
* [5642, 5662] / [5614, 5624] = 0.997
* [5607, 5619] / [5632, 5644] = 1.021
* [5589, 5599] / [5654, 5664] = 0.935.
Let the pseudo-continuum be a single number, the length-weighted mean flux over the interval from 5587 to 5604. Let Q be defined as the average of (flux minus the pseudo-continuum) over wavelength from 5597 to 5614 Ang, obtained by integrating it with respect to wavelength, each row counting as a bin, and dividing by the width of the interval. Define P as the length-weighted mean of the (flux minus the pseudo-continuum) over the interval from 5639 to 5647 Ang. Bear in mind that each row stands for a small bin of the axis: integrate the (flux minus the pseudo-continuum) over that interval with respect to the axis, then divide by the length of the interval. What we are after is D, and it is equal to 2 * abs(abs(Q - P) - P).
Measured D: 0.65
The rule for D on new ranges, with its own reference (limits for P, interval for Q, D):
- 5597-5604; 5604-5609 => 1.11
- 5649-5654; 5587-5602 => 0.03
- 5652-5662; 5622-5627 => 0.47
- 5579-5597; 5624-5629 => 0.71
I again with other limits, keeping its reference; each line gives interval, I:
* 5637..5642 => 0.263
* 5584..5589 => 0.241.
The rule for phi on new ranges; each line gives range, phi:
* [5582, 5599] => 3.47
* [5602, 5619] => 3.55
